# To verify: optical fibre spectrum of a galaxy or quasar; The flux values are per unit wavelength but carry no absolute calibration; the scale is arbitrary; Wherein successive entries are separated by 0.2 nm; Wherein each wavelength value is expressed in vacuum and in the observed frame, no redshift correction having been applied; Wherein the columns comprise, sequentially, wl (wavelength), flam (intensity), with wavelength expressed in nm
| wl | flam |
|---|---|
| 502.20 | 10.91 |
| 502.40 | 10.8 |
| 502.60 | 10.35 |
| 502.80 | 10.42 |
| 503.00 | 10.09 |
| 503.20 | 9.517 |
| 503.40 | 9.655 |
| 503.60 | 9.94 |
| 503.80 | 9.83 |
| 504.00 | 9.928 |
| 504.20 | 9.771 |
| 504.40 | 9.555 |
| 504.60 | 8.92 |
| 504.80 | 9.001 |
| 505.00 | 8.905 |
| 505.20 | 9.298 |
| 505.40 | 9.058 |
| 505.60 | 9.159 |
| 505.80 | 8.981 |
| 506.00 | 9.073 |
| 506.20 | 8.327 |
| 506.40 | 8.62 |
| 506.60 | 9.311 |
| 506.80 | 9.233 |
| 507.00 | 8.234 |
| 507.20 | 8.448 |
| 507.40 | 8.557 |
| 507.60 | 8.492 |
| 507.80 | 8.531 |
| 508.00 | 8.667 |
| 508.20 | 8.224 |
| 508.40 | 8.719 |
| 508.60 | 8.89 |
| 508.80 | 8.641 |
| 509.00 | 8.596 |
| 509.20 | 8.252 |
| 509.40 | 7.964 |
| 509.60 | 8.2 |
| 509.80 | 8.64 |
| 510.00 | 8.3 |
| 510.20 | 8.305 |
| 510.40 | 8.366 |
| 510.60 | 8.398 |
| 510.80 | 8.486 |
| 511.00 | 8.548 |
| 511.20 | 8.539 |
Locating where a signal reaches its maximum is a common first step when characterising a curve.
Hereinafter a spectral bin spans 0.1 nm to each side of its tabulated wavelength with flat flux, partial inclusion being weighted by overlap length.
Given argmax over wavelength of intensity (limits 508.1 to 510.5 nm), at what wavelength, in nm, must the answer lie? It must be 508.60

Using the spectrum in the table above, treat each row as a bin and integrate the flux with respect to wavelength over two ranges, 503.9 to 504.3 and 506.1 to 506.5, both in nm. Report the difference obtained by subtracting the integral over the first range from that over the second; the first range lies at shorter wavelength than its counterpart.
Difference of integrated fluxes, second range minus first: -0.6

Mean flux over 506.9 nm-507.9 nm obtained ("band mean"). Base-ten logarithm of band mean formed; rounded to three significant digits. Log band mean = 0.927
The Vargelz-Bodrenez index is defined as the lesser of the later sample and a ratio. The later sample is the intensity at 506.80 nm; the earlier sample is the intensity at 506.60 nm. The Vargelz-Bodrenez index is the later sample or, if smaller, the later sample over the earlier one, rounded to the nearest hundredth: 0.99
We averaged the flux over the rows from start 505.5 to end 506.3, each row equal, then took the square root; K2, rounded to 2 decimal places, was 2.98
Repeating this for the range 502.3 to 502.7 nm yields 3.25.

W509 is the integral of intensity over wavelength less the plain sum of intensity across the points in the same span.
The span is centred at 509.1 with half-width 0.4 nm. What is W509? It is -27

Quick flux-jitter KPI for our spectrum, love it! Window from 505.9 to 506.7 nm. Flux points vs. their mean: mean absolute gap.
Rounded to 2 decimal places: 0.36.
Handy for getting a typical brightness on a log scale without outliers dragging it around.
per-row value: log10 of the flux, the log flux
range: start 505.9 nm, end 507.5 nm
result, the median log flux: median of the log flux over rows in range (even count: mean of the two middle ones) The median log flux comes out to 0.934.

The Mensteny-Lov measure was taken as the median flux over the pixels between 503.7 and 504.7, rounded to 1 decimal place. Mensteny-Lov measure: 9.8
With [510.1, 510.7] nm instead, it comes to 8.4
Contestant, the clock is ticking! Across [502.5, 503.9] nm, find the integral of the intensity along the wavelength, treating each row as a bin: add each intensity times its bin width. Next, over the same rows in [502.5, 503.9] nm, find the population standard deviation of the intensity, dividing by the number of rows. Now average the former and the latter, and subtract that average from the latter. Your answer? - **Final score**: -6.82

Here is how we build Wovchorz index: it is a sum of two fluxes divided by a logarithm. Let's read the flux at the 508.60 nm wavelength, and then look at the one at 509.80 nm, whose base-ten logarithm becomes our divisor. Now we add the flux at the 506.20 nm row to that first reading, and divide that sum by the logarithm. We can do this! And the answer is 18.4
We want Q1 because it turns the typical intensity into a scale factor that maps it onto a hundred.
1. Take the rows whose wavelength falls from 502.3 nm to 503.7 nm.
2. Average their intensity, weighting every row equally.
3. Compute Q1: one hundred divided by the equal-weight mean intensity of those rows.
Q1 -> 9.9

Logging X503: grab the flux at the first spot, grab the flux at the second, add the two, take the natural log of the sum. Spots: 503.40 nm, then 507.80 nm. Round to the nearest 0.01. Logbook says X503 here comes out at 2.90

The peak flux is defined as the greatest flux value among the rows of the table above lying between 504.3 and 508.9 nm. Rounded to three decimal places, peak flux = 9.555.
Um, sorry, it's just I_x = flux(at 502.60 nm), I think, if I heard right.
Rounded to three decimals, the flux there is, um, 10.350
